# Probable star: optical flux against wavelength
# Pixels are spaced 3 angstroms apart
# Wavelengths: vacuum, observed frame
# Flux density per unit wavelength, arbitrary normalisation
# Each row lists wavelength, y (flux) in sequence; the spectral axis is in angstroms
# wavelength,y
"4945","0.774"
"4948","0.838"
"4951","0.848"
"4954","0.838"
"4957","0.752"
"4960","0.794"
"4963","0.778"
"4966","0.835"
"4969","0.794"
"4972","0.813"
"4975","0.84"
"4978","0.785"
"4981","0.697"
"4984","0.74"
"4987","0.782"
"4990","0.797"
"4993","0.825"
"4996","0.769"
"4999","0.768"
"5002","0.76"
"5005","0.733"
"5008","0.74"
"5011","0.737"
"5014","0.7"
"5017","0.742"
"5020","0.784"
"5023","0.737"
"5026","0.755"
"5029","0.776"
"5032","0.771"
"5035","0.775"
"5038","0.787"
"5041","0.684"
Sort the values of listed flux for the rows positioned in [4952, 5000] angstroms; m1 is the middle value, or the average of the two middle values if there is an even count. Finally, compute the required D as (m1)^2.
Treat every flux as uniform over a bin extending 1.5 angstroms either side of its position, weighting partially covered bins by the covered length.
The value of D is 0.62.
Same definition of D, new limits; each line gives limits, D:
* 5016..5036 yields 0.59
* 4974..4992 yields 0.61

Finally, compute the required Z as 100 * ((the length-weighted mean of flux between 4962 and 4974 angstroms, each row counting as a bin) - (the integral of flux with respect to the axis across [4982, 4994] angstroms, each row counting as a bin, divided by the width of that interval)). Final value 3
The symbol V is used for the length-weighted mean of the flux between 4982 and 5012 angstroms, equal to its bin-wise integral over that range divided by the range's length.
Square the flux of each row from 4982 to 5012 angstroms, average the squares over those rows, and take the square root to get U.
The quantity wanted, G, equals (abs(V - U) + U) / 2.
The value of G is 0.383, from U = 0.77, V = 0.764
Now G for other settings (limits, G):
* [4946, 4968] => 0.407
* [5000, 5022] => 0.371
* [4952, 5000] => 0.394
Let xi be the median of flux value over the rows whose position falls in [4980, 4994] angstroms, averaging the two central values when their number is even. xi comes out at 0.782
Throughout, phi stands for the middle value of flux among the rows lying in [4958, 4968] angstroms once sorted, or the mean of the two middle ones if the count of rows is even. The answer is 0.79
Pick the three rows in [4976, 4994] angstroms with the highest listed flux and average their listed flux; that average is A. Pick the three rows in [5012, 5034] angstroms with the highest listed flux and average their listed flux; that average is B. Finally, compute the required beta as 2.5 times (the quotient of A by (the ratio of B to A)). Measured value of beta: 2.07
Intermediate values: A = 0.802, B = 0.777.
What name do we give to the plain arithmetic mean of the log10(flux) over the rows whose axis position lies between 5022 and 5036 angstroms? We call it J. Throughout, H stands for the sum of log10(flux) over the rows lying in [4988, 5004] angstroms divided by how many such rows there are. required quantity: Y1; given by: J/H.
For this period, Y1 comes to 1.1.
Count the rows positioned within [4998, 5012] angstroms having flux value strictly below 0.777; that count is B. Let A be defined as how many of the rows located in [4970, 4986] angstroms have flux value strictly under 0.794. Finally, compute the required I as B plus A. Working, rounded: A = 3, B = 5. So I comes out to 8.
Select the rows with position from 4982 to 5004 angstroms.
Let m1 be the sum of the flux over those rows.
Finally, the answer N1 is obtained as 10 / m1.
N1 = 1.84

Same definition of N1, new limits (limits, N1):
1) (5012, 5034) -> 1.90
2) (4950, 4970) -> 1.77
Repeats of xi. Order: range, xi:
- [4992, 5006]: 0.768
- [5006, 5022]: 0.740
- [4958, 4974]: 0.794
